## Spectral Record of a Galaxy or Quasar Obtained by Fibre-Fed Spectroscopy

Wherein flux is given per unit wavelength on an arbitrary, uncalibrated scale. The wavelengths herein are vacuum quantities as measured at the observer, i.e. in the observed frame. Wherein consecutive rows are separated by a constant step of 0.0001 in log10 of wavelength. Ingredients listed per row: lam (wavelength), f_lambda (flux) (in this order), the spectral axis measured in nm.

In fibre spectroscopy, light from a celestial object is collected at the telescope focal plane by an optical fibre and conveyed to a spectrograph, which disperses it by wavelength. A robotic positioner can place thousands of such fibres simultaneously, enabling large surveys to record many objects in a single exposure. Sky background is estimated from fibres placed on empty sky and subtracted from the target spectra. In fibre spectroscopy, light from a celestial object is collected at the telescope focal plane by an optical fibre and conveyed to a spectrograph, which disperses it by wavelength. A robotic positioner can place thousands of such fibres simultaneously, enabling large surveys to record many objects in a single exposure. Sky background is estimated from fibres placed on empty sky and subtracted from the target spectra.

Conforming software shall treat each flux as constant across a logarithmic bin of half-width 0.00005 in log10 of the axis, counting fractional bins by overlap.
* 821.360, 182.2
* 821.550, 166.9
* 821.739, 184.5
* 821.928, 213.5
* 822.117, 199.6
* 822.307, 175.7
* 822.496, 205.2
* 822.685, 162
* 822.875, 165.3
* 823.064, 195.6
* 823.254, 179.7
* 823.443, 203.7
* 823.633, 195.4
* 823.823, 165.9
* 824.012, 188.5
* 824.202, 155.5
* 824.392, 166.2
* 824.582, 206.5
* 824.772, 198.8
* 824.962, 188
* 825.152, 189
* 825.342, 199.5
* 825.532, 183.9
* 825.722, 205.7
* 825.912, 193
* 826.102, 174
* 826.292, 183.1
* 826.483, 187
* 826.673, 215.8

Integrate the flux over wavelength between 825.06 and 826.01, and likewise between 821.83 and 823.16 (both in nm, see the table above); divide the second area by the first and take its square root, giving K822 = 1.2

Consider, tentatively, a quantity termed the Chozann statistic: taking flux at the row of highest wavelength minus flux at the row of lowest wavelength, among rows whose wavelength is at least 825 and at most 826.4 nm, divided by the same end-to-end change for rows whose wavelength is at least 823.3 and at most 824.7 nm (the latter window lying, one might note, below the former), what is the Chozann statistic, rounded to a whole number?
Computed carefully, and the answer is -2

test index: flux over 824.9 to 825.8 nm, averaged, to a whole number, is 193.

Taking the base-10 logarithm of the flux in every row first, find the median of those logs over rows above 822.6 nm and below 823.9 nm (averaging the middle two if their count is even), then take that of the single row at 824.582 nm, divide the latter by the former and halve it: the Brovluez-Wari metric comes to 0.513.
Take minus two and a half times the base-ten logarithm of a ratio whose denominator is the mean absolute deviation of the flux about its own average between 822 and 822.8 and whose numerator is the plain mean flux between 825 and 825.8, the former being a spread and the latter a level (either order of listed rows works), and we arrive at -2.66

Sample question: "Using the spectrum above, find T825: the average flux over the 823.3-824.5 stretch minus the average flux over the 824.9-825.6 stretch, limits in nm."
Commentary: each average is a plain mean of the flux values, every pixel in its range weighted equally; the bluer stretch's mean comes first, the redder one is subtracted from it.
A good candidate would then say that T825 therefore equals -11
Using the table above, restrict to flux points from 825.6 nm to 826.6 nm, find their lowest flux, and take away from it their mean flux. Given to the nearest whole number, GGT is -15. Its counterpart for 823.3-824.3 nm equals -26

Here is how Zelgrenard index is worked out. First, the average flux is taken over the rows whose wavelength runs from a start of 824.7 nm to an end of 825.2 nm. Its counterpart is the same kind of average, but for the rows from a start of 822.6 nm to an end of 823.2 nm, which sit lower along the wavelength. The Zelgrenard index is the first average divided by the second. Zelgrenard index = 1.10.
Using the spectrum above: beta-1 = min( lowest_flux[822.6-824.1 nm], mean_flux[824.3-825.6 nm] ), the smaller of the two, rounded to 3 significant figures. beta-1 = 162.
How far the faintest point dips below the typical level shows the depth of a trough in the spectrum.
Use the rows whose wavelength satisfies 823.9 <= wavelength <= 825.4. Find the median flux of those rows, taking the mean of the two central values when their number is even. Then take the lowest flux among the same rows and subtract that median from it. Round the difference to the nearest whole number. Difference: -33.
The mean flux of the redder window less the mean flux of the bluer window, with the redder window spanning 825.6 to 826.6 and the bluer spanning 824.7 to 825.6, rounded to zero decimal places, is -3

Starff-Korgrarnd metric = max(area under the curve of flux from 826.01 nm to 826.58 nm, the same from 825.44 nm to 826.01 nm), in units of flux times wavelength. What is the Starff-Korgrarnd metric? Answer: 111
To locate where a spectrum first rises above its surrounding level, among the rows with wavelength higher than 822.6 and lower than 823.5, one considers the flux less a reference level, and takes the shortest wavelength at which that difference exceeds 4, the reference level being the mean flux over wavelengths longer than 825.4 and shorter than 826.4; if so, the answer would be 823.064 nm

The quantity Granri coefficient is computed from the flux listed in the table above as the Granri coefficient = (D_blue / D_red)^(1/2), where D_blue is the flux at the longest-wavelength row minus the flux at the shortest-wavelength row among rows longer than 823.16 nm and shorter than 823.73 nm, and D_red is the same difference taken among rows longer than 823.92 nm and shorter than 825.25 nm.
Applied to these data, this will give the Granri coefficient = 5.6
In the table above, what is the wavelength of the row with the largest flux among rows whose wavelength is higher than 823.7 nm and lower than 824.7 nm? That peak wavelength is 824.582 nm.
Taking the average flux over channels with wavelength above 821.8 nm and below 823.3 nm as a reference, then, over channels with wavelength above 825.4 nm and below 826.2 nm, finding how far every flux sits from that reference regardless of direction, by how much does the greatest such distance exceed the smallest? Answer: 15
